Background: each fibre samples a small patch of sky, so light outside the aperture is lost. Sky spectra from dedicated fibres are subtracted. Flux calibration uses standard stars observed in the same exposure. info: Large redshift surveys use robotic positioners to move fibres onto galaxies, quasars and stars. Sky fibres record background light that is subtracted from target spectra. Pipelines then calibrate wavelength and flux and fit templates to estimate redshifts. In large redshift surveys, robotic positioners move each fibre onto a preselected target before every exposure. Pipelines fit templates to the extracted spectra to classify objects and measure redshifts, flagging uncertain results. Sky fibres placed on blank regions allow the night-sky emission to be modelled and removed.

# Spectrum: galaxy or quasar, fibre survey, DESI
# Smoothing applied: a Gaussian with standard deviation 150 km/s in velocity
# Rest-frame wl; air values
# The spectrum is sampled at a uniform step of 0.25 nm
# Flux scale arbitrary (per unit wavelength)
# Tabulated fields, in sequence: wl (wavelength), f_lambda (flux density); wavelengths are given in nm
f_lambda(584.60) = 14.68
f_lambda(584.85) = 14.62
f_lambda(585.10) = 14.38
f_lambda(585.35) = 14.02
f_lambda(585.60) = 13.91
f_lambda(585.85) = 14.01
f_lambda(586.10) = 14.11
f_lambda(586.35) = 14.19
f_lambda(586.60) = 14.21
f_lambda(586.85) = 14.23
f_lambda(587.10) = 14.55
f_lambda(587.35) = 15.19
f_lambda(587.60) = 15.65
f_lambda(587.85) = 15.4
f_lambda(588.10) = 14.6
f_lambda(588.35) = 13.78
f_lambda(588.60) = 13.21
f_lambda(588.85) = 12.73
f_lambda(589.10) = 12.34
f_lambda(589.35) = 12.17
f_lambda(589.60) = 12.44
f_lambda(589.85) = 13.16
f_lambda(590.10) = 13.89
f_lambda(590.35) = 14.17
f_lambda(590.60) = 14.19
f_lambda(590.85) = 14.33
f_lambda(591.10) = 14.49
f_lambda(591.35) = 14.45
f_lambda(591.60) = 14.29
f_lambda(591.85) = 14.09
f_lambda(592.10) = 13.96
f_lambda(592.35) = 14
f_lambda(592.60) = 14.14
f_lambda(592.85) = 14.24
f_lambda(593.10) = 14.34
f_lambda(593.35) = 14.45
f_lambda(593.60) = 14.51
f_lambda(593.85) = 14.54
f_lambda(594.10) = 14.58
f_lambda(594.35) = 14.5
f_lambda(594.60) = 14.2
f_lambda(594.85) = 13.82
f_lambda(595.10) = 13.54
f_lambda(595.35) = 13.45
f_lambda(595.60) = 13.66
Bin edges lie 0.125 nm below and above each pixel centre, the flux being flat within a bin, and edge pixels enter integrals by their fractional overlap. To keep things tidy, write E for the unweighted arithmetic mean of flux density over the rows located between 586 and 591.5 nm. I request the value 14.0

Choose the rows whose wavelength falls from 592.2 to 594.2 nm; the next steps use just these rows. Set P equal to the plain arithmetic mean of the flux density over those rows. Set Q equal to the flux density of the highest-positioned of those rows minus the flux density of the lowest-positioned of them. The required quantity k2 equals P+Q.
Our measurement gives 14.9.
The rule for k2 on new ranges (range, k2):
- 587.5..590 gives 11.1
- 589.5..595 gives 15.5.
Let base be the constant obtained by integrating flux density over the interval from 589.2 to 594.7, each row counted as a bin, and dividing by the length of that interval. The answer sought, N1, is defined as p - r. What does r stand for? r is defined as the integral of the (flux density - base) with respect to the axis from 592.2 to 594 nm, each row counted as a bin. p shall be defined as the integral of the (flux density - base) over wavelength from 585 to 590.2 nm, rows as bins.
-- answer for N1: -1.18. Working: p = -0.7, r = 0.5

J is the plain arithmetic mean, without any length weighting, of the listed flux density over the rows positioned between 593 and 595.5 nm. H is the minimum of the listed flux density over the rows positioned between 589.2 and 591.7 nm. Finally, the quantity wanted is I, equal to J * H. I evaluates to 173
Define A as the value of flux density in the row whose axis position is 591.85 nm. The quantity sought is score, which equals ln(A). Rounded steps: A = 14.09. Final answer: 2.65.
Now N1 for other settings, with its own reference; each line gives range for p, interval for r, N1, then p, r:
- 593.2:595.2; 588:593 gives 2.02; 0.5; -1.6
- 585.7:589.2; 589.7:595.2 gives -0.27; 0.4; 0.7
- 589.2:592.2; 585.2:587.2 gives -0.98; -0.8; 0.2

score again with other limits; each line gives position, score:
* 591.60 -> 2.66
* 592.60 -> 2.65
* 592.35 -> 2.64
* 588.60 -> 2.58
